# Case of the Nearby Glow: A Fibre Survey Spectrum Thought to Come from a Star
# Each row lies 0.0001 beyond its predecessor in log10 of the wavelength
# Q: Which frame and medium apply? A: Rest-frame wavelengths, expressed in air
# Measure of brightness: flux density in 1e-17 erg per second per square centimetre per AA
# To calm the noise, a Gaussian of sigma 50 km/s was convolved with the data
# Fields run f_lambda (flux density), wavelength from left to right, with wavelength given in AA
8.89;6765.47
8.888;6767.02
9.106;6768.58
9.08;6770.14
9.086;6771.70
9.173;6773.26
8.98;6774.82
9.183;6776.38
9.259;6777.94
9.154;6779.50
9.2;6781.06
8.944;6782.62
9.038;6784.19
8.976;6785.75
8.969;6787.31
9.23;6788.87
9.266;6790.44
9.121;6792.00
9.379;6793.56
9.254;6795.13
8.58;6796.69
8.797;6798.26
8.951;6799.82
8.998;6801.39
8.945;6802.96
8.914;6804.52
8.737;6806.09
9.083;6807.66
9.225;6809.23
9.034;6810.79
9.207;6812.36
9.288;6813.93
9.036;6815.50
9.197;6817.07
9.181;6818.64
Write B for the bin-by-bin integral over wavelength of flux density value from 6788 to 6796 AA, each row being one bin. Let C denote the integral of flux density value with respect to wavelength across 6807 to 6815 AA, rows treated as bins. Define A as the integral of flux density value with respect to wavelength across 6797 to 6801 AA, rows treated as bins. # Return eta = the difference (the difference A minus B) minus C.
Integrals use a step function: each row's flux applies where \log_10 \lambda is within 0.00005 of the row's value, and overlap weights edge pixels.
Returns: -112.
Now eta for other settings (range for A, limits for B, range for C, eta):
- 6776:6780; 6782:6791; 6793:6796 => -73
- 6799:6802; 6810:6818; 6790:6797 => -110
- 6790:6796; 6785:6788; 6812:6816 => -8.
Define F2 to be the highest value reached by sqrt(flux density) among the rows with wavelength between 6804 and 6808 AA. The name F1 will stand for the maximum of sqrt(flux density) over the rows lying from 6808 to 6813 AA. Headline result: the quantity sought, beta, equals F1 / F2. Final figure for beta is 1.01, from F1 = 3.04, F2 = 3.01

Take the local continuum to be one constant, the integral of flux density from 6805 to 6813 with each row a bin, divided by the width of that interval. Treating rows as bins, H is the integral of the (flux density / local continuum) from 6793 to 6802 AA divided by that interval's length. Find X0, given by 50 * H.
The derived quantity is 49.6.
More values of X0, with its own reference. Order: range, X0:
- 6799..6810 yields 49.6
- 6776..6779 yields 51.0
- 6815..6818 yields 50.4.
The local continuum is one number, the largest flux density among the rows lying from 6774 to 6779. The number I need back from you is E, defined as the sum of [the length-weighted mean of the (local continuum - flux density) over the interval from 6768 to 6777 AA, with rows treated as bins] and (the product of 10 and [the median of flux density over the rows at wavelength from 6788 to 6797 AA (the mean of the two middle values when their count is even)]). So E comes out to 92.6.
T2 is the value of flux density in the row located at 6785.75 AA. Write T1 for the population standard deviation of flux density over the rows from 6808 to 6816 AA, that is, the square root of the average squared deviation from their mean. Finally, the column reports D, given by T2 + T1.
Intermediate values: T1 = 0.104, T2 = 8.976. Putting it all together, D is 9.08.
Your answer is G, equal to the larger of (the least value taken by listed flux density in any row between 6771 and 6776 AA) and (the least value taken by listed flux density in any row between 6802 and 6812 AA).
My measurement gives 8.98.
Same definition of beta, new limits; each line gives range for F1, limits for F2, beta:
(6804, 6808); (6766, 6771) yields 1.00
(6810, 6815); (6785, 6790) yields 1.00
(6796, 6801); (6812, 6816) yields 0.98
